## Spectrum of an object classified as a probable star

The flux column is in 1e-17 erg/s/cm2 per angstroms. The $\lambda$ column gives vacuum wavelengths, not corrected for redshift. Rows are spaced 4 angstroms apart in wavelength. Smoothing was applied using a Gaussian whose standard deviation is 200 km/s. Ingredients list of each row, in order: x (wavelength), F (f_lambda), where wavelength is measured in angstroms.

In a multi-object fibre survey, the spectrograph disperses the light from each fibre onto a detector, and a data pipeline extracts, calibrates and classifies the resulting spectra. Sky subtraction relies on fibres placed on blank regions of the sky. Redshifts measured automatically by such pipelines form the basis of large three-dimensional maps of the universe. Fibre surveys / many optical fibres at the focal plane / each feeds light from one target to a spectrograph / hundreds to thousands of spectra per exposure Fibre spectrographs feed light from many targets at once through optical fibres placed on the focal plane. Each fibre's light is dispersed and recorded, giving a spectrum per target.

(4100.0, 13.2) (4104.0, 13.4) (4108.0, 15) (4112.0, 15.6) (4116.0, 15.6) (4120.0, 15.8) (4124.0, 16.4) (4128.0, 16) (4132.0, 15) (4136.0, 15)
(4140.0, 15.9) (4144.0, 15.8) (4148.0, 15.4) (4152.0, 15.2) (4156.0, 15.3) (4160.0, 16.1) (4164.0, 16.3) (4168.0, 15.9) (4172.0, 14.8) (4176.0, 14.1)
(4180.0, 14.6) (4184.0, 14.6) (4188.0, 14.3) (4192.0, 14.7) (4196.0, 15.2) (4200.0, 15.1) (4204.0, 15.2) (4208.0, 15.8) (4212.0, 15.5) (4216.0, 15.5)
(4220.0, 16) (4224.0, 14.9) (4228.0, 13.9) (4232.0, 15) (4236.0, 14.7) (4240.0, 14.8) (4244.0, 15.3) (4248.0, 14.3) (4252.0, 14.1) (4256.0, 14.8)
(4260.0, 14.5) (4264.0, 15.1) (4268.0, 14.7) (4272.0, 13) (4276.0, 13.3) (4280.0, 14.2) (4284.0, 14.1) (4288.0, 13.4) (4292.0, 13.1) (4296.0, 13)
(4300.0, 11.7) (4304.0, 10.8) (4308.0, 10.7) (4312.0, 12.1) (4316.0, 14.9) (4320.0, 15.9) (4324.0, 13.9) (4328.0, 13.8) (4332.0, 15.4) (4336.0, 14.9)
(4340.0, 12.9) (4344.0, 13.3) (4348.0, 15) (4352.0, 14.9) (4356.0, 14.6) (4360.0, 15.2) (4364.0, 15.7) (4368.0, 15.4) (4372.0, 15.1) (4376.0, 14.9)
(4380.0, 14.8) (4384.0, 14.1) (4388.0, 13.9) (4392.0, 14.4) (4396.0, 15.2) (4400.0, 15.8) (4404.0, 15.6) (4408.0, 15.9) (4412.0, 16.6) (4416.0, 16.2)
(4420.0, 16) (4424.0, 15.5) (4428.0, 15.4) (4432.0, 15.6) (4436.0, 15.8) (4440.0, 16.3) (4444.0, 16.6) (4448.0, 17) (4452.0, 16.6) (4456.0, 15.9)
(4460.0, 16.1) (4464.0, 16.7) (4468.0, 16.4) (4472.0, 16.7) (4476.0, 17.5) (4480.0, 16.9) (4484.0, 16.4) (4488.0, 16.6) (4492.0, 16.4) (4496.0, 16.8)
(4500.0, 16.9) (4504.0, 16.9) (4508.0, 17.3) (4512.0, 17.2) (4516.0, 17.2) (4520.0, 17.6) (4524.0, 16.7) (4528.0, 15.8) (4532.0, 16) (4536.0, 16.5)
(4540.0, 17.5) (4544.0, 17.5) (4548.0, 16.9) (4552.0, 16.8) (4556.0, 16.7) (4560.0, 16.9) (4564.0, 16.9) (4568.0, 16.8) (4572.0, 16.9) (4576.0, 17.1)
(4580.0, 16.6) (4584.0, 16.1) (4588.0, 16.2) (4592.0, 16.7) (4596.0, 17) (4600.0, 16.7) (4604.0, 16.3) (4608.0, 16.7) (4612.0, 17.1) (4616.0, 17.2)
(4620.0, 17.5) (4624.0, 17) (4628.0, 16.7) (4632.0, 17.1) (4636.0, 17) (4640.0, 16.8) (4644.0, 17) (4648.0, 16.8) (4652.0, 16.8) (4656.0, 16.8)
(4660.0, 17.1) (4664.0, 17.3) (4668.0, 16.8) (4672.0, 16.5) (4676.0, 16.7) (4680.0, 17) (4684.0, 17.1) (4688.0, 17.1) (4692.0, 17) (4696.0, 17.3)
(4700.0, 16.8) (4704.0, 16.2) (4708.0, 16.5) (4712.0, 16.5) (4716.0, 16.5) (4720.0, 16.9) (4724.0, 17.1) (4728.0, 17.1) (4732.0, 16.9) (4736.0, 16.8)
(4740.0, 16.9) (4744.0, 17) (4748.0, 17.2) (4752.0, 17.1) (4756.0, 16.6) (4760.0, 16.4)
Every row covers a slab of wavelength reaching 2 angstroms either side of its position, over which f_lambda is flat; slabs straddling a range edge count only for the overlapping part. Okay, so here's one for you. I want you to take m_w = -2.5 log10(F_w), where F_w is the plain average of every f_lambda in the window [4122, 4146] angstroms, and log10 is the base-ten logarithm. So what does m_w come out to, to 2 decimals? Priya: -2.99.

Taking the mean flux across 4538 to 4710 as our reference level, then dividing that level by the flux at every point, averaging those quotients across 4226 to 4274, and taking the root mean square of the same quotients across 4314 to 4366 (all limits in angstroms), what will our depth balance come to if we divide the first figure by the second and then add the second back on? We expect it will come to 2.16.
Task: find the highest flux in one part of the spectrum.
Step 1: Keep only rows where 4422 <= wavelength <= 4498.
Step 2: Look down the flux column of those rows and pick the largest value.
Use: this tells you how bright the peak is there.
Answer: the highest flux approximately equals 17.5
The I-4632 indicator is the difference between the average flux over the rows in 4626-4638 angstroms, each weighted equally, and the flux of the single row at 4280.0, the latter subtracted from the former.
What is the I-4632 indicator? 2.7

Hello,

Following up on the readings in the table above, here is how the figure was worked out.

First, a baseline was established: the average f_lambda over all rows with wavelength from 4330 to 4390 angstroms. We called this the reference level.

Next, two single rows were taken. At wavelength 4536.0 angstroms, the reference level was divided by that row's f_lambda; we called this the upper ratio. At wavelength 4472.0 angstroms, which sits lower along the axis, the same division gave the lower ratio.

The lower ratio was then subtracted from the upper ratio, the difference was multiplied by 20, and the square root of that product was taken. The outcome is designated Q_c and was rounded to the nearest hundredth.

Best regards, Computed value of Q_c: 0.46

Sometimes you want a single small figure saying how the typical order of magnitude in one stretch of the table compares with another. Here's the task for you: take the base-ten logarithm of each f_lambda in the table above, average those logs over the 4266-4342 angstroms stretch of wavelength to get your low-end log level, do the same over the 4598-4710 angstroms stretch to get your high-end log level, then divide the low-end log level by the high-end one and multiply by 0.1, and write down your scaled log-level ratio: 0.092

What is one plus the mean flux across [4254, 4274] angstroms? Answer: 15.4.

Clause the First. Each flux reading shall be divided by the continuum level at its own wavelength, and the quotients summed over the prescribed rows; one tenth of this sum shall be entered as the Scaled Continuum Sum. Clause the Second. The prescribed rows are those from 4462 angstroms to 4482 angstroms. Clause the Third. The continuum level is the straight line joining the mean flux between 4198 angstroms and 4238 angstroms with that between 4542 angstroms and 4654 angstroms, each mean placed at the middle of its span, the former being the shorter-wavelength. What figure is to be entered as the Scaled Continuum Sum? 0.517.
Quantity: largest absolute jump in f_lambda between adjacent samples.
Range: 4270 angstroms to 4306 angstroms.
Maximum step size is 1.3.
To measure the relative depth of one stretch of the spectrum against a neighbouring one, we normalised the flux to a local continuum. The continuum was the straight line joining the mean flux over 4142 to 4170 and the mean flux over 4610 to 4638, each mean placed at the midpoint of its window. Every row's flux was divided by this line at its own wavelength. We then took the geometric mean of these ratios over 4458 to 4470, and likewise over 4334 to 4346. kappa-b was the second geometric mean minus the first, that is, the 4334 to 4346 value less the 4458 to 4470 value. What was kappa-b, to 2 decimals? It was -0.15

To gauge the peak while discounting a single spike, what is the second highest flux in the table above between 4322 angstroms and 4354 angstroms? 15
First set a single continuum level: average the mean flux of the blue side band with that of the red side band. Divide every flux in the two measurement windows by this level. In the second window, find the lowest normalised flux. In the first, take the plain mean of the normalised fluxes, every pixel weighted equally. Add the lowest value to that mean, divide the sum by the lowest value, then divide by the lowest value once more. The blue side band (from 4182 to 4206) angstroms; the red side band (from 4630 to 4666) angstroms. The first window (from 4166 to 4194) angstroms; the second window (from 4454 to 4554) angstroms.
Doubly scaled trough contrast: 1.94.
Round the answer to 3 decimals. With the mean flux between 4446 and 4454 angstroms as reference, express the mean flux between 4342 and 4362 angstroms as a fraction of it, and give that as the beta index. 0.869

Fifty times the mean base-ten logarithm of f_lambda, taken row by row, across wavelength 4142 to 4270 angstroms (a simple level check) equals 58.9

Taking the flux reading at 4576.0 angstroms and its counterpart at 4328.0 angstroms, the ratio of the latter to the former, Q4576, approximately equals 0.81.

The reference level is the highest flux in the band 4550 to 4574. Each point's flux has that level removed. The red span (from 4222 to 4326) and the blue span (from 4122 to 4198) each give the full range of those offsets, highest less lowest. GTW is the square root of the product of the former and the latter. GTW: 3.46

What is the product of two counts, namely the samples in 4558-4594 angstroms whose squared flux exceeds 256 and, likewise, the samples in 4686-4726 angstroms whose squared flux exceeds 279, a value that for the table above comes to 54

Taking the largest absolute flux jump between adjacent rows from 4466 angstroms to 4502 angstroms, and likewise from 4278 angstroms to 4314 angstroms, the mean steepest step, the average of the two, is 1.1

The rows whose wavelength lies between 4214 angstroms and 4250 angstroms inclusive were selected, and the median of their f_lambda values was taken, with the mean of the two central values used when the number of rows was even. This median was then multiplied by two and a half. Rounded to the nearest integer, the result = 37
